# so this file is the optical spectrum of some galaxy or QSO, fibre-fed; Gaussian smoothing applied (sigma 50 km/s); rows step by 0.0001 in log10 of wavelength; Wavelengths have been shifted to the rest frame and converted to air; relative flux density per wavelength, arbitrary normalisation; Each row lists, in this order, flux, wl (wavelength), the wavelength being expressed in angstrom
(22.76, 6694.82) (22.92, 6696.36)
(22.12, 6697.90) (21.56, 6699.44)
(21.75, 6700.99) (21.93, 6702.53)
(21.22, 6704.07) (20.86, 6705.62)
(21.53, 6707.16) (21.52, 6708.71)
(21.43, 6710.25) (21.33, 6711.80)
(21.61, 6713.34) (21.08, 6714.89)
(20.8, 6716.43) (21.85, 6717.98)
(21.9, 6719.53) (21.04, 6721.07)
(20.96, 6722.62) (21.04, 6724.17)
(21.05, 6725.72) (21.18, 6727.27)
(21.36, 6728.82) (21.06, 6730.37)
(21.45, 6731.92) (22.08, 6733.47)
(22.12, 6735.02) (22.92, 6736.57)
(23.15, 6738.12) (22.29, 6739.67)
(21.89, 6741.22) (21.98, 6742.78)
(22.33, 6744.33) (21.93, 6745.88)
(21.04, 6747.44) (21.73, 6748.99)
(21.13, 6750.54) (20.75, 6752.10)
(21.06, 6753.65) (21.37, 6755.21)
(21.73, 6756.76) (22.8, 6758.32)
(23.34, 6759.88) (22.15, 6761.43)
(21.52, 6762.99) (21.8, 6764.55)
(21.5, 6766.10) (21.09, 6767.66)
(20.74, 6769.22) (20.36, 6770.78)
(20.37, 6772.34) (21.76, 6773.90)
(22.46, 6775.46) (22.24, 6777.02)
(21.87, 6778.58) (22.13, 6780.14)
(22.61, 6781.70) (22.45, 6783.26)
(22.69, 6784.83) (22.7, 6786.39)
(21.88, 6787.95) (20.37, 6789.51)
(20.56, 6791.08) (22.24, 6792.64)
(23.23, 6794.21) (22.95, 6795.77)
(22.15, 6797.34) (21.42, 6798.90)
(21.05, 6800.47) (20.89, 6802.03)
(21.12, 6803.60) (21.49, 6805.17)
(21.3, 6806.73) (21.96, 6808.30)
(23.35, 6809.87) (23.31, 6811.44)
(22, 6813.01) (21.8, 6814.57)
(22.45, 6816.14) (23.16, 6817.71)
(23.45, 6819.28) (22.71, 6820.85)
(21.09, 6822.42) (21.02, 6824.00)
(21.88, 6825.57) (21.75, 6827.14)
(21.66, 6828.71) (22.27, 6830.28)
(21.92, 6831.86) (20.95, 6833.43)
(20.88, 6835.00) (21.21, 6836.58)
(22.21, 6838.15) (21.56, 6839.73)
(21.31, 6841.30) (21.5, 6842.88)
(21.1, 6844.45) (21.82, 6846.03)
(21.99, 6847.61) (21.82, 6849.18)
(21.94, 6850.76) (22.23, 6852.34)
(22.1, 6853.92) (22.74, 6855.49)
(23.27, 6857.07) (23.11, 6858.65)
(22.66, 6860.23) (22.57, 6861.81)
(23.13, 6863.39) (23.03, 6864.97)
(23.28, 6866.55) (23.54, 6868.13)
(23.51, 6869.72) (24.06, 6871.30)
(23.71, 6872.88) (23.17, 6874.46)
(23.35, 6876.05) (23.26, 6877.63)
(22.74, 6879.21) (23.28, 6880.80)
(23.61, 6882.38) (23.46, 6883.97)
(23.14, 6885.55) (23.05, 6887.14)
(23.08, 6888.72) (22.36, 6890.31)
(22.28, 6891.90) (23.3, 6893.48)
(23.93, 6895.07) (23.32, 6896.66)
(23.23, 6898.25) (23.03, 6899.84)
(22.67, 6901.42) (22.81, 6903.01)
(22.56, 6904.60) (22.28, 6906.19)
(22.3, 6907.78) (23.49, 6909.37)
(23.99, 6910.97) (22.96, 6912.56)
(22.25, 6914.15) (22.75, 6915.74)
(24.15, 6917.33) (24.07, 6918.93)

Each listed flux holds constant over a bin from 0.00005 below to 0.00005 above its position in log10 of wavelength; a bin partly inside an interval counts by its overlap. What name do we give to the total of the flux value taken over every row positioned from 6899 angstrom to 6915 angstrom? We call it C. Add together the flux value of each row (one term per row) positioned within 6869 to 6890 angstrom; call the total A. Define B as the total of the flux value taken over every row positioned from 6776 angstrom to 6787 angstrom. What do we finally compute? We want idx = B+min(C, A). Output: 385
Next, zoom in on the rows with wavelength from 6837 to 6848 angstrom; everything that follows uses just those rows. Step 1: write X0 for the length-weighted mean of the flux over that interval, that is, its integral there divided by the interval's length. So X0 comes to 21.6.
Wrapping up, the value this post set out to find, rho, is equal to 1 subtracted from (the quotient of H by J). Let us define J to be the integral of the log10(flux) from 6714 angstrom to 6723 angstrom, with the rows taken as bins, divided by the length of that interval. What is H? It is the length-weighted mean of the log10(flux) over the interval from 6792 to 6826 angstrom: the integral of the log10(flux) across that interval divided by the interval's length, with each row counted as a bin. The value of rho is 0.012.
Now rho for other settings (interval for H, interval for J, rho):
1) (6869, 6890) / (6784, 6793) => 0.024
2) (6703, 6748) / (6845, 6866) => -0.013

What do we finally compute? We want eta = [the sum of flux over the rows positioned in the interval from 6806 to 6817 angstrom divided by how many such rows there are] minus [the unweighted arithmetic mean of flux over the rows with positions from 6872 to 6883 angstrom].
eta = -1.0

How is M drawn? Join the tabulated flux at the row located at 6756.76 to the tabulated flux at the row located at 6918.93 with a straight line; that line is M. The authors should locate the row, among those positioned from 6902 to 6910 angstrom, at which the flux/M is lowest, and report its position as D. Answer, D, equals 6907.78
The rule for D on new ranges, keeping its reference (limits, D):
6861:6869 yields 6861.81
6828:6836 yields 6835.00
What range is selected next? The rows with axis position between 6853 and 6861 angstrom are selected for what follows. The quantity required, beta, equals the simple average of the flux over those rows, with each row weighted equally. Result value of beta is 22.78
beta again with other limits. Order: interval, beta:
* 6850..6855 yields 22.09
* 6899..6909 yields 22.61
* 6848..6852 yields 21.88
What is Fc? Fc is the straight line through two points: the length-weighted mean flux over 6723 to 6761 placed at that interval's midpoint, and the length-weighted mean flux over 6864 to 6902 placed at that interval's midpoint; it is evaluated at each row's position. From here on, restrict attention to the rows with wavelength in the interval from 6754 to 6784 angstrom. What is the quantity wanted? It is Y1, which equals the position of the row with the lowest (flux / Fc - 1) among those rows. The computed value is 6772.34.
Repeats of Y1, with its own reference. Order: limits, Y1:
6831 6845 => 6835.00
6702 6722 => 6716.43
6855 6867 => 6861.81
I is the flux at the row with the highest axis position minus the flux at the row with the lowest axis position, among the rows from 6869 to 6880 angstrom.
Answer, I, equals -0.8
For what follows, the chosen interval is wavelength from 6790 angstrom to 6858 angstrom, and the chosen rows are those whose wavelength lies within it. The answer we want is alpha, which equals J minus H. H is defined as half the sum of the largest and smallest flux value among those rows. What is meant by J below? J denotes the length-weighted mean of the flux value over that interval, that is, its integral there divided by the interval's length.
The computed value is -0.084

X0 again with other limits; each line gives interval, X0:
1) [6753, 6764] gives 22.0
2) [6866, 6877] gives 23.5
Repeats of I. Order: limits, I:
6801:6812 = 2.4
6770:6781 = 1.8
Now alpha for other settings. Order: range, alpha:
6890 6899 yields -0.004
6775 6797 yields 0.362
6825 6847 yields -0.003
